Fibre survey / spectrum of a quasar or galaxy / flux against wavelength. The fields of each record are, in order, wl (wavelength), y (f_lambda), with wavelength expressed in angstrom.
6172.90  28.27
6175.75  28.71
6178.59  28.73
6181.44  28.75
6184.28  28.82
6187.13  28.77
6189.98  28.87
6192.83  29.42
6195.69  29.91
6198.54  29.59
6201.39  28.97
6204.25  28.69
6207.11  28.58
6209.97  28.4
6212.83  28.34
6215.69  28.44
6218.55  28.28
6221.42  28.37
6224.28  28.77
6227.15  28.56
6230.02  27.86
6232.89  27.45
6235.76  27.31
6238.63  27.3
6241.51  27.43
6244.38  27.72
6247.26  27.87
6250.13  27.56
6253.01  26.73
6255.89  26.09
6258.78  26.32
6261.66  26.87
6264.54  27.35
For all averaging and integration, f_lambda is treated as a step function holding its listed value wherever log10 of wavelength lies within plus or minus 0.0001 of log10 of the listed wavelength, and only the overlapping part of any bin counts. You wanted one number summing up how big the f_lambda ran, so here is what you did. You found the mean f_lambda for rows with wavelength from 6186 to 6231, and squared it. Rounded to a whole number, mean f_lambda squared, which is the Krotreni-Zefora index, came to 826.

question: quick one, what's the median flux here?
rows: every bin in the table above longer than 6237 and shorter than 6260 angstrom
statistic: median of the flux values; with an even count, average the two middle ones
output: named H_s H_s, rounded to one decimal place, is 27.4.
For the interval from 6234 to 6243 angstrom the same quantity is 27.3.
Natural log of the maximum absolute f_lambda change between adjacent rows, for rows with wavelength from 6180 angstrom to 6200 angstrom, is -0.60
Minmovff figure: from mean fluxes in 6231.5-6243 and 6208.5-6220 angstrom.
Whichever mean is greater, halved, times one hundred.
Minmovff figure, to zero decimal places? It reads 1418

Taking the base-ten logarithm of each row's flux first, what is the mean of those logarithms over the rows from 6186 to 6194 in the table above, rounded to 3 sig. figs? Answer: 1.46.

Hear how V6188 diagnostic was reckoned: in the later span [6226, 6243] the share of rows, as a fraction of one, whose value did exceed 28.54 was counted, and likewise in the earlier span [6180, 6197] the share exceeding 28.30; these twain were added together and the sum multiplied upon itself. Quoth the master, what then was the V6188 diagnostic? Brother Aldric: 1.36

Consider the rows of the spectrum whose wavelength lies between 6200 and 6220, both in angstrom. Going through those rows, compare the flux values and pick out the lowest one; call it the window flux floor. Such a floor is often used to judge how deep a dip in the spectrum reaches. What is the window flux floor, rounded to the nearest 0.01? 28.28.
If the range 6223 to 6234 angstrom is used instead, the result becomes 27.45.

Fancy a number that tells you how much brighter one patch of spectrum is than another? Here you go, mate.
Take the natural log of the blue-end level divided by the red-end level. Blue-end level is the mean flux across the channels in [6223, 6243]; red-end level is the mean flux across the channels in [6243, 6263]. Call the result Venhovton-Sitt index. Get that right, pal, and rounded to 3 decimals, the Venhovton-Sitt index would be 0.029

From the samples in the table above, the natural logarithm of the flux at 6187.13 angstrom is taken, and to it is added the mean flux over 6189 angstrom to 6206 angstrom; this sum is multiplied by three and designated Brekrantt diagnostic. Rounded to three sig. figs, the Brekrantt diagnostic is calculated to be 97.8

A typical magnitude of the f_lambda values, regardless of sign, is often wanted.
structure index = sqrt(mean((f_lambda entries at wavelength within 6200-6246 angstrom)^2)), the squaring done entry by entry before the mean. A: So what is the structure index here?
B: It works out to 28.2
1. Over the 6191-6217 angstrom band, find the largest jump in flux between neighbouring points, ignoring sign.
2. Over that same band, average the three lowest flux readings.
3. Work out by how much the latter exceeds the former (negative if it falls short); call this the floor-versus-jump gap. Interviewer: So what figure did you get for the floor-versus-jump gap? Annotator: 27.8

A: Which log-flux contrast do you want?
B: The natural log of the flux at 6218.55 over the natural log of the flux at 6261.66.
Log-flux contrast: 1.02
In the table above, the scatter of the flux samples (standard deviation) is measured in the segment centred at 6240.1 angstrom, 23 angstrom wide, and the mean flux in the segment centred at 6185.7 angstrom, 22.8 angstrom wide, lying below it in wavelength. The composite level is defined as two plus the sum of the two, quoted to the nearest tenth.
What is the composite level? 31.2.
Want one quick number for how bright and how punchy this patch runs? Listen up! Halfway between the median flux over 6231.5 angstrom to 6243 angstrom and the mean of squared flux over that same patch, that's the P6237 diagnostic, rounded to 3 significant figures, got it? 388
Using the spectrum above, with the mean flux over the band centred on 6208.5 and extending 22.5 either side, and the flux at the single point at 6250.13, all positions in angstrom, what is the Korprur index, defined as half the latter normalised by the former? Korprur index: 0.479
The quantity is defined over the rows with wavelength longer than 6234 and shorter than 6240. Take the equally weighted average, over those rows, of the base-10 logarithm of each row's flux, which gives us 1.44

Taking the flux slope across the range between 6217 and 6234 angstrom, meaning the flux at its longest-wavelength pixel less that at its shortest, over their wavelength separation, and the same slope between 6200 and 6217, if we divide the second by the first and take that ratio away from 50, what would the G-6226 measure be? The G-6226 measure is 49.4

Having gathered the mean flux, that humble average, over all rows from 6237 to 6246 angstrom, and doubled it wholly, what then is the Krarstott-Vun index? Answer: 55.0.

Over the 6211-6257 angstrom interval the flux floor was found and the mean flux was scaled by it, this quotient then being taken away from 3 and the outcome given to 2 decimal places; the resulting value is 1.94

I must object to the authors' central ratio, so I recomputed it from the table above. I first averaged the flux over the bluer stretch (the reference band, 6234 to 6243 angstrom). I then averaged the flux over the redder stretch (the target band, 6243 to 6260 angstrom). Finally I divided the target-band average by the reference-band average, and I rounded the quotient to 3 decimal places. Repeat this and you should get 0.989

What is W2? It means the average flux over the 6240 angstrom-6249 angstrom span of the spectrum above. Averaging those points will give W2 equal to 27.7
